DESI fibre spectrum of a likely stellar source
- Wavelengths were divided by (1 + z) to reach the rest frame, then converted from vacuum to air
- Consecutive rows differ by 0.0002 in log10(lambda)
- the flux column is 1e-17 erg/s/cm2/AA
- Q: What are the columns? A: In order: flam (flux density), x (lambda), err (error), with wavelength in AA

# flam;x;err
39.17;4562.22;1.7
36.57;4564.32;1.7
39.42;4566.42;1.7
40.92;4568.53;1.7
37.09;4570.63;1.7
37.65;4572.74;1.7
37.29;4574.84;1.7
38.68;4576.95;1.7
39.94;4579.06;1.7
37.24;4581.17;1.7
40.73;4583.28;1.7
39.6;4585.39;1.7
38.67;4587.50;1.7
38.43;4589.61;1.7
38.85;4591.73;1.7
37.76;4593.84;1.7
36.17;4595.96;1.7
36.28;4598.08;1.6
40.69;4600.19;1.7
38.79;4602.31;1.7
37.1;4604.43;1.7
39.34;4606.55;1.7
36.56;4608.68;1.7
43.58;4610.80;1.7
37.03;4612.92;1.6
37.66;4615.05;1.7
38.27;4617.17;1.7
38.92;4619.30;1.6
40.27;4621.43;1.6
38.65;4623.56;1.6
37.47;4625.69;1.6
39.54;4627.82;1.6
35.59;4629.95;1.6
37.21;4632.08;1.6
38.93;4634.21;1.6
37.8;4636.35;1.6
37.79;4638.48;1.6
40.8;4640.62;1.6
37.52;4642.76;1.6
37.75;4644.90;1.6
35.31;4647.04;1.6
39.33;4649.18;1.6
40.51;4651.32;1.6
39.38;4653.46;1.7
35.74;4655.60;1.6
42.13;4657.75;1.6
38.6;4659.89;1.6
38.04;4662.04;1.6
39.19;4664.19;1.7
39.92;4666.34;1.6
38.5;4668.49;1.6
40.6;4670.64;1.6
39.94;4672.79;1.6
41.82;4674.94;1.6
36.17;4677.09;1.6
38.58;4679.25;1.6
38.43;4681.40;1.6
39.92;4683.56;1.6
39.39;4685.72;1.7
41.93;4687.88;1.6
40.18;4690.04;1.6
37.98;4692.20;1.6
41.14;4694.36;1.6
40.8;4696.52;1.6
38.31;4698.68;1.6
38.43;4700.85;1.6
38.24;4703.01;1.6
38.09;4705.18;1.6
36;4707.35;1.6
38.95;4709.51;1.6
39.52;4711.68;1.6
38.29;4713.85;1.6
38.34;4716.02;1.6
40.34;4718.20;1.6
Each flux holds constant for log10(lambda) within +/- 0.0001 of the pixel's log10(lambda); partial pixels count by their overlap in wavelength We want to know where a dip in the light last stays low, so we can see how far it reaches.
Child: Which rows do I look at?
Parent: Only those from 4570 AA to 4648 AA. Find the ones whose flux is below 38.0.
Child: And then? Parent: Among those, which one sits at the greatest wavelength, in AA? 4647.04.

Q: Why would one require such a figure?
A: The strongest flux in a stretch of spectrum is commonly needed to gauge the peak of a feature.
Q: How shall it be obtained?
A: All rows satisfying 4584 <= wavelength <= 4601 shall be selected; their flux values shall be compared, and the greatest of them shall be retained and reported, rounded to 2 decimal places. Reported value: 40.69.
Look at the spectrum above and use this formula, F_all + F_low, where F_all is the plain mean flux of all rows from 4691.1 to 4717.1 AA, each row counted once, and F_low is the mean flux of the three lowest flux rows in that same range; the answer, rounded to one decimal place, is 76.0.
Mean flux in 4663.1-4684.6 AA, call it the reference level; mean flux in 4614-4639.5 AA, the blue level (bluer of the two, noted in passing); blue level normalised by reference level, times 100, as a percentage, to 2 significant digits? 97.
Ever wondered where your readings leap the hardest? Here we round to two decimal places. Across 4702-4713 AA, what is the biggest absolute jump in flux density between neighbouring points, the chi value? 2.95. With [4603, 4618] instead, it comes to 7.02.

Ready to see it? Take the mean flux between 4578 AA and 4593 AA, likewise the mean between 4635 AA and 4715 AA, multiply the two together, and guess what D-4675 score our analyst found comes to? 1521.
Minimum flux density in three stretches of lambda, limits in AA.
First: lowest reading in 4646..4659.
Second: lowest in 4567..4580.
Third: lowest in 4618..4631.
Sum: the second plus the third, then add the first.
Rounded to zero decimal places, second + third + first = 108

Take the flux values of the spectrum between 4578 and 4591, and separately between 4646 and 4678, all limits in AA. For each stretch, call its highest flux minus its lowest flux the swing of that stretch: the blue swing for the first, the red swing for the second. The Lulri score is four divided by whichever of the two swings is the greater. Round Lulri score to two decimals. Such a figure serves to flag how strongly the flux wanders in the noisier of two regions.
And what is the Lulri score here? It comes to 0.59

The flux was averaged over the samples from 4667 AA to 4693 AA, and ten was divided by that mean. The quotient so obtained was 0.253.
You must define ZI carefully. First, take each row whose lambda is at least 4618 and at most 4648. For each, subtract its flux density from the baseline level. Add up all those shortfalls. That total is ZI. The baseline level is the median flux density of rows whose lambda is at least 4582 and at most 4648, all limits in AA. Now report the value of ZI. 2.2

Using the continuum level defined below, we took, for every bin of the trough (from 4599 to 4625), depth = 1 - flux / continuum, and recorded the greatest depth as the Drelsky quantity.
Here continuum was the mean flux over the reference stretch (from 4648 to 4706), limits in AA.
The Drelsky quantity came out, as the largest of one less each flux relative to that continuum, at 0.070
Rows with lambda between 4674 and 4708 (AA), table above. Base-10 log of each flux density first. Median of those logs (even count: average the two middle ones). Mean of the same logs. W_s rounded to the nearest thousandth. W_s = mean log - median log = 0.006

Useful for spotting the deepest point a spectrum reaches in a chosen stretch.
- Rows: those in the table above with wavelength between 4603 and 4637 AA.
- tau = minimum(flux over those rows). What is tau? 35.59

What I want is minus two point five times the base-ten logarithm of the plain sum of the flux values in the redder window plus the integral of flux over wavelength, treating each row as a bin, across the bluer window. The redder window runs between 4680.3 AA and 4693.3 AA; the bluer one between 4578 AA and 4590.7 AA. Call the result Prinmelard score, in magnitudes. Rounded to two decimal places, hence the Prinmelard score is -7.16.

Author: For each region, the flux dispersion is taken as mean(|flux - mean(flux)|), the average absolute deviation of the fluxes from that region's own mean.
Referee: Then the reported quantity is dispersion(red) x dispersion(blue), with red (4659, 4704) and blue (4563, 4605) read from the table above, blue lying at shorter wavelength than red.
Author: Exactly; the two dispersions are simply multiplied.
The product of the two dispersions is 1.45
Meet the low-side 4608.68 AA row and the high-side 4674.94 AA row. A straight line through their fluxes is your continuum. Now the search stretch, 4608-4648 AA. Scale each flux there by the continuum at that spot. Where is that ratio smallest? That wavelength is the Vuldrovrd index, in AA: 4647.04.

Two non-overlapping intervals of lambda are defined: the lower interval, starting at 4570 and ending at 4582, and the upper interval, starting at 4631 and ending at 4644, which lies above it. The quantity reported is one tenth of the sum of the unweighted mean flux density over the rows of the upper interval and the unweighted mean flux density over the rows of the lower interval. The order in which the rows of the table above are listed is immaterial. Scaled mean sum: 7.63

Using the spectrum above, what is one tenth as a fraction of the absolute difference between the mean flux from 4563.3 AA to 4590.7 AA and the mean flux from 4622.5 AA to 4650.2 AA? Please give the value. 0.152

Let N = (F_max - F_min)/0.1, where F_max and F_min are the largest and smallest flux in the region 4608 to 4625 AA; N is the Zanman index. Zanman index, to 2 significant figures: 70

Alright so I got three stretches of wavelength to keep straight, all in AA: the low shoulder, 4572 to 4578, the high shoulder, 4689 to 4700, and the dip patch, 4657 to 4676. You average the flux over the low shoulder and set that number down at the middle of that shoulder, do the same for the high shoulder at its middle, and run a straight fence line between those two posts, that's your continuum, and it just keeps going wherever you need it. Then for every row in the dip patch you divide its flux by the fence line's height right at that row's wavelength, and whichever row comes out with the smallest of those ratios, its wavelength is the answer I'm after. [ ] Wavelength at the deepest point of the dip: 4662.04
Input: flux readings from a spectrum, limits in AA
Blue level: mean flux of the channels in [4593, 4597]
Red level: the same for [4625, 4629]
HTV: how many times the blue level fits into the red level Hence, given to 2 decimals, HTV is 1.04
